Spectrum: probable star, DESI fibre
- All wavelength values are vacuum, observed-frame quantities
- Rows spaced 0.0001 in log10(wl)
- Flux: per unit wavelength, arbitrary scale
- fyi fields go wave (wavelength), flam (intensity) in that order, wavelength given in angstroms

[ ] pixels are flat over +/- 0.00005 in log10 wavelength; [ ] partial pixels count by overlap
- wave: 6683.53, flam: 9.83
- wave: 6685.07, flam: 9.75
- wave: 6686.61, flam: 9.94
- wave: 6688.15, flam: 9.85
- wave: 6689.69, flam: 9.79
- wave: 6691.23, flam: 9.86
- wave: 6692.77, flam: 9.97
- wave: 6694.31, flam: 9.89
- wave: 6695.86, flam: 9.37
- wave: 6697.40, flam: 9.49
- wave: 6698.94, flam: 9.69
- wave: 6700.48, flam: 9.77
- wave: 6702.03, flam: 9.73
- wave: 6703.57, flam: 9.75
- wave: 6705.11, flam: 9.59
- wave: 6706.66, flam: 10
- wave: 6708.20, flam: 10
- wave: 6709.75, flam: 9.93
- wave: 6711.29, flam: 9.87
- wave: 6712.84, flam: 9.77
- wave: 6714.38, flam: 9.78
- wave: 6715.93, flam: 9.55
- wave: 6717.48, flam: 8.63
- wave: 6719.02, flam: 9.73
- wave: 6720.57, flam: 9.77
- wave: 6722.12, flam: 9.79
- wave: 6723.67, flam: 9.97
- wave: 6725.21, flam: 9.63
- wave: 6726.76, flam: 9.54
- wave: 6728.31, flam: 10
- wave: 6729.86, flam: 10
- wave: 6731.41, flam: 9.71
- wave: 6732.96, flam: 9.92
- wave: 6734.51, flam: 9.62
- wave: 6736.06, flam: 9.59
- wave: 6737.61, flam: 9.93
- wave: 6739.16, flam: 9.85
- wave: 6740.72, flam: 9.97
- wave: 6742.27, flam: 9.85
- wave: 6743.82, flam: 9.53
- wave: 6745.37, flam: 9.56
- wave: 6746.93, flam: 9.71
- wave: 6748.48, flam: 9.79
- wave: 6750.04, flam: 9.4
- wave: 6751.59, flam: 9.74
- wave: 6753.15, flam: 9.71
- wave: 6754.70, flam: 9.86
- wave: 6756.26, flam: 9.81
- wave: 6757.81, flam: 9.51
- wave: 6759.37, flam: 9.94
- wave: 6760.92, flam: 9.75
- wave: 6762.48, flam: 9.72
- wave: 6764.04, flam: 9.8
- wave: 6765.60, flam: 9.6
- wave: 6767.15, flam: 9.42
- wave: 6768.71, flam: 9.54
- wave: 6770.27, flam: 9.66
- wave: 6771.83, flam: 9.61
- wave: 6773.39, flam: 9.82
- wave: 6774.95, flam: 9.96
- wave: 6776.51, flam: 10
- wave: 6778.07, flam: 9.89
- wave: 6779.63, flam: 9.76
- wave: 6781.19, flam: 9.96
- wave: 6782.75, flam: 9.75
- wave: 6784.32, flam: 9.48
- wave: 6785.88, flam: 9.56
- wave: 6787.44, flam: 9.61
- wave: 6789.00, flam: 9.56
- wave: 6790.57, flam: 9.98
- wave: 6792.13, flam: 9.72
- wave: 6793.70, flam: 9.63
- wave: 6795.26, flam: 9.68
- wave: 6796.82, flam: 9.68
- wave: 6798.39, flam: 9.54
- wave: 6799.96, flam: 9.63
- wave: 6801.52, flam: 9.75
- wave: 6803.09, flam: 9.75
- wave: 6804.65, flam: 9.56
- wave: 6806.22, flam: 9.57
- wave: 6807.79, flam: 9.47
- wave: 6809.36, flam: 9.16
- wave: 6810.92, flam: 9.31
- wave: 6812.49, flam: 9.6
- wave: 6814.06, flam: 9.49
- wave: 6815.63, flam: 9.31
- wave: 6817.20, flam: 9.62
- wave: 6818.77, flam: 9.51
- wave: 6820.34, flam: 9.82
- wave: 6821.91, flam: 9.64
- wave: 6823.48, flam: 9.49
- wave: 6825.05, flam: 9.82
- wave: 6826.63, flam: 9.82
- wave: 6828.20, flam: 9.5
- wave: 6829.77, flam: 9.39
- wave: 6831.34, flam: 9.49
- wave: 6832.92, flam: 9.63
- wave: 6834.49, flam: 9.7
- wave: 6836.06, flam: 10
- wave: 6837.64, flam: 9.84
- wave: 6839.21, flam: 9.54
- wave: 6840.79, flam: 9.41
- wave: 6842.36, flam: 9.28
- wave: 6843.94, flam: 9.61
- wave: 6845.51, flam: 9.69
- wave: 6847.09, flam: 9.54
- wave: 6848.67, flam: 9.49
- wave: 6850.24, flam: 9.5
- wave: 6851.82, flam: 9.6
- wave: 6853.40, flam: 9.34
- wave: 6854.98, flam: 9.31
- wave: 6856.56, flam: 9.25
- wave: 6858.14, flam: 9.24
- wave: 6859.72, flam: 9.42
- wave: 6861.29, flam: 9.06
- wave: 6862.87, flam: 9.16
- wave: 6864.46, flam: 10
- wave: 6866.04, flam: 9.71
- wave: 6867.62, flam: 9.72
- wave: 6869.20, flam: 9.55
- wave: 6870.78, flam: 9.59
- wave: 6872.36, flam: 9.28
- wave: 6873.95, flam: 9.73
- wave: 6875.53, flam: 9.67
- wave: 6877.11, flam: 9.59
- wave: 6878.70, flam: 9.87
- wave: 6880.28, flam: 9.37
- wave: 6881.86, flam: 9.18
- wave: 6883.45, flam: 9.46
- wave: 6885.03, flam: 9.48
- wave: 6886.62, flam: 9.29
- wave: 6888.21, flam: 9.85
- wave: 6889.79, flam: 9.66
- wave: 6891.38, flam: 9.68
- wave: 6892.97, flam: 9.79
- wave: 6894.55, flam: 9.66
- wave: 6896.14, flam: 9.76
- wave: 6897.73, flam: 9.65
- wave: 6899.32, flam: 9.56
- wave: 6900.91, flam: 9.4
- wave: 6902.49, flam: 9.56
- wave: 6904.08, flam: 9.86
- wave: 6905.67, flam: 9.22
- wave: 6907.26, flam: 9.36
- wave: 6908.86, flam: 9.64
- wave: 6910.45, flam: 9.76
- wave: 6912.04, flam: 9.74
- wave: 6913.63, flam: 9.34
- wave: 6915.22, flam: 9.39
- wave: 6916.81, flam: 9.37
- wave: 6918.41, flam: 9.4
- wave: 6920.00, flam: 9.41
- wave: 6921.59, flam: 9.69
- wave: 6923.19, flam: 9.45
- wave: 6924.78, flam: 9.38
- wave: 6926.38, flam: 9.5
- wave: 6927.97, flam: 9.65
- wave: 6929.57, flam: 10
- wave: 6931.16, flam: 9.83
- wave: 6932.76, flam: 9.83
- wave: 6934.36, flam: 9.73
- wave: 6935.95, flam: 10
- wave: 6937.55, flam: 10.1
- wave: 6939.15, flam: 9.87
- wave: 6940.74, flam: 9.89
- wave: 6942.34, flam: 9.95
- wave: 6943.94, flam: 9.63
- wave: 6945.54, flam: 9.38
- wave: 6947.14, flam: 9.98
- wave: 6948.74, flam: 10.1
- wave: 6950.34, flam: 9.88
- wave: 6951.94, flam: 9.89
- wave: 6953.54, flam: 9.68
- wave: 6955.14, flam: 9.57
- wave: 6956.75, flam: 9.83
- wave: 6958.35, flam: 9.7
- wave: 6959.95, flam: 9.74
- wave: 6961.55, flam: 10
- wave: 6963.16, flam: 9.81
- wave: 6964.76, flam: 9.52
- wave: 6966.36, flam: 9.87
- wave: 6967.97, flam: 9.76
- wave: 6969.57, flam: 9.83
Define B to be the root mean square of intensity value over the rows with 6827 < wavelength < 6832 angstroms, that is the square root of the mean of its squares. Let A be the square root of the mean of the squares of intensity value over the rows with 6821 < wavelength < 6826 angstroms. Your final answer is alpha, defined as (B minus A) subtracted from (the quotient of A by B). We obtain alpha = 1.21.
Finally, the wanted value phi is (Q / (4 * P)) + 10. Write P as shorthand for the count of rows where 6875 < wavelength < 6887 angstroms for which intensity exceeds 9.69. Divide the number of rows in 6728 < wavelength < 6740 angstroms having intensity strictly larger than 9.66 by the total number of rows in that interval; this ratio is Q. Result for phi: 10.2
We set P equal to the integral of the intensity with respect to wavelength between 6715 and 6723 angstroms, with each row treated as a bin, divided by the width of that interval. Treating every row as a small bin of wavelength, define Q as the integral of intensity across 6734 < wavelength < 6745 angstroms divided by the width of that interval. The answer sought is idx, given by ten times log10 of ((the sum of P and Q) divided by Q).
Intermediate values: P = 9.50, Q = 9.76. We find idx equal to 2.95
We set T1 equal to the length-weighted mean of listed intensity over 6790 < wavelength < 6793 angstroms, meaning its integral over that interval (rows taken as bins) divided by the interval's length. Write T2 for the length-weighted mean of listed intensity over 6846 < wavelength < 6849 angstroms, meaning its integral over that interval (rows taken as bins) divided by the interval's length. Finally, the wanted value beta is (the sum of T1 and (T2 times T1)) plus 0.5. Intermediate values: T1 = 9.8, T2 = 9.51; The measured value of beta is 104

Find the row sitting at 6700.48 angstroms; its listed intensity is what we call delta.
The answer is 9.77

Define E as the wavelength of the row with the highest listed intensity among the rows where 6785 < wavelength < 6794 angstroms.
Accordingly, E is 6790.57 angstroms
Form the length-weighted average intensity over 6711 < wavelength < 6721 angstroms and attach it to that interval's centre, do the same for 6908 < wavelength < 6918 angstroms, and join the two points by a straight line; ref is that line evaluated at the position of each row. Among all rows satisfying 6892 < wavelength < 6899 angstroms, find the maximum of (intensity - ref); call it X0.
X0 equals 0.260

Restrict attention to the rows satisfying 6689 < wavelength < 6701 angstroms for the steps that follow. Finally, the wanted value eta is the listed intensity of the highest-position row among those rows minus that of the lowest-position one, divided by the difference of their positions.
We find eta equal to 0.00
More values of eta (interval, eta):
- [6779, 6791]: 0.02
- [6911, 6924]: -0.03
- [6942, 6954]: -0.02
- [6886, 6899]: 0.03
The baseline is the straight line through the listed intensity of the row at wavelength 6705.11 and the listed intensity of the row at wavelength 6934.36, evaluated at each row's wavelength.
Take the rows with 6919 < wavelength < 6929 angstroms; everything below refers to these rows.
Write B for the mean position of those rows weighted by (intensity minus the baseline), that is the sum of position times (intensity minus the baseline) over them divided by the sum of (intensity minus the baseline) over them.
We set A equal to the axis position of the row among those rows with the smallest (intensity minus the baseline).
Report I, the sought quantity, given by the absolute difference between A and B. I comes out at 1.1 angstroms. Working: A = 6924.78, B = 6923.7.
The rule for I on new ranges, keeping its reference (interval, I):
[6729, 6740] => 2.0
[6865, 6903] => 2.8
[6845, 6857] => 3.4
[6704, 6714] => 4.1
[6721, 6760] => 12.3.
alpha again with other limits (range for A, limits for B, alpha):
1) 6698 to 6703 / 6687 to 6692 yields 0.89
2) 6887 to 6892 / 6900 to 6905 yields 1.13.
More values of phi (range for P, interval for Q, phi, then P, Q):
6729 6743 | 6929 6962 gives 10.0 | 7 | 0.86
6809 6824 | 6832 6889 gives 10.1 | 1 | 0.31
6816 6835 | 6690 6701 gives 10.0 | 4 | 0.71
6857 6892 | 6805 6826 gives 10.0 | 6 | 0.15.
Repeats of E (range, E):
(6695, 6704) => 6700.48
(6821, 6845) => 6836.06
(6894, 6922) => 6904.08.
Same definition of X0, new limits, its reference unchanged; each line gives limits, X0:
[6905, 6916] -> 0.233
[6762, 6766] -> 0.245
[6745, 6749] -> 0.232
